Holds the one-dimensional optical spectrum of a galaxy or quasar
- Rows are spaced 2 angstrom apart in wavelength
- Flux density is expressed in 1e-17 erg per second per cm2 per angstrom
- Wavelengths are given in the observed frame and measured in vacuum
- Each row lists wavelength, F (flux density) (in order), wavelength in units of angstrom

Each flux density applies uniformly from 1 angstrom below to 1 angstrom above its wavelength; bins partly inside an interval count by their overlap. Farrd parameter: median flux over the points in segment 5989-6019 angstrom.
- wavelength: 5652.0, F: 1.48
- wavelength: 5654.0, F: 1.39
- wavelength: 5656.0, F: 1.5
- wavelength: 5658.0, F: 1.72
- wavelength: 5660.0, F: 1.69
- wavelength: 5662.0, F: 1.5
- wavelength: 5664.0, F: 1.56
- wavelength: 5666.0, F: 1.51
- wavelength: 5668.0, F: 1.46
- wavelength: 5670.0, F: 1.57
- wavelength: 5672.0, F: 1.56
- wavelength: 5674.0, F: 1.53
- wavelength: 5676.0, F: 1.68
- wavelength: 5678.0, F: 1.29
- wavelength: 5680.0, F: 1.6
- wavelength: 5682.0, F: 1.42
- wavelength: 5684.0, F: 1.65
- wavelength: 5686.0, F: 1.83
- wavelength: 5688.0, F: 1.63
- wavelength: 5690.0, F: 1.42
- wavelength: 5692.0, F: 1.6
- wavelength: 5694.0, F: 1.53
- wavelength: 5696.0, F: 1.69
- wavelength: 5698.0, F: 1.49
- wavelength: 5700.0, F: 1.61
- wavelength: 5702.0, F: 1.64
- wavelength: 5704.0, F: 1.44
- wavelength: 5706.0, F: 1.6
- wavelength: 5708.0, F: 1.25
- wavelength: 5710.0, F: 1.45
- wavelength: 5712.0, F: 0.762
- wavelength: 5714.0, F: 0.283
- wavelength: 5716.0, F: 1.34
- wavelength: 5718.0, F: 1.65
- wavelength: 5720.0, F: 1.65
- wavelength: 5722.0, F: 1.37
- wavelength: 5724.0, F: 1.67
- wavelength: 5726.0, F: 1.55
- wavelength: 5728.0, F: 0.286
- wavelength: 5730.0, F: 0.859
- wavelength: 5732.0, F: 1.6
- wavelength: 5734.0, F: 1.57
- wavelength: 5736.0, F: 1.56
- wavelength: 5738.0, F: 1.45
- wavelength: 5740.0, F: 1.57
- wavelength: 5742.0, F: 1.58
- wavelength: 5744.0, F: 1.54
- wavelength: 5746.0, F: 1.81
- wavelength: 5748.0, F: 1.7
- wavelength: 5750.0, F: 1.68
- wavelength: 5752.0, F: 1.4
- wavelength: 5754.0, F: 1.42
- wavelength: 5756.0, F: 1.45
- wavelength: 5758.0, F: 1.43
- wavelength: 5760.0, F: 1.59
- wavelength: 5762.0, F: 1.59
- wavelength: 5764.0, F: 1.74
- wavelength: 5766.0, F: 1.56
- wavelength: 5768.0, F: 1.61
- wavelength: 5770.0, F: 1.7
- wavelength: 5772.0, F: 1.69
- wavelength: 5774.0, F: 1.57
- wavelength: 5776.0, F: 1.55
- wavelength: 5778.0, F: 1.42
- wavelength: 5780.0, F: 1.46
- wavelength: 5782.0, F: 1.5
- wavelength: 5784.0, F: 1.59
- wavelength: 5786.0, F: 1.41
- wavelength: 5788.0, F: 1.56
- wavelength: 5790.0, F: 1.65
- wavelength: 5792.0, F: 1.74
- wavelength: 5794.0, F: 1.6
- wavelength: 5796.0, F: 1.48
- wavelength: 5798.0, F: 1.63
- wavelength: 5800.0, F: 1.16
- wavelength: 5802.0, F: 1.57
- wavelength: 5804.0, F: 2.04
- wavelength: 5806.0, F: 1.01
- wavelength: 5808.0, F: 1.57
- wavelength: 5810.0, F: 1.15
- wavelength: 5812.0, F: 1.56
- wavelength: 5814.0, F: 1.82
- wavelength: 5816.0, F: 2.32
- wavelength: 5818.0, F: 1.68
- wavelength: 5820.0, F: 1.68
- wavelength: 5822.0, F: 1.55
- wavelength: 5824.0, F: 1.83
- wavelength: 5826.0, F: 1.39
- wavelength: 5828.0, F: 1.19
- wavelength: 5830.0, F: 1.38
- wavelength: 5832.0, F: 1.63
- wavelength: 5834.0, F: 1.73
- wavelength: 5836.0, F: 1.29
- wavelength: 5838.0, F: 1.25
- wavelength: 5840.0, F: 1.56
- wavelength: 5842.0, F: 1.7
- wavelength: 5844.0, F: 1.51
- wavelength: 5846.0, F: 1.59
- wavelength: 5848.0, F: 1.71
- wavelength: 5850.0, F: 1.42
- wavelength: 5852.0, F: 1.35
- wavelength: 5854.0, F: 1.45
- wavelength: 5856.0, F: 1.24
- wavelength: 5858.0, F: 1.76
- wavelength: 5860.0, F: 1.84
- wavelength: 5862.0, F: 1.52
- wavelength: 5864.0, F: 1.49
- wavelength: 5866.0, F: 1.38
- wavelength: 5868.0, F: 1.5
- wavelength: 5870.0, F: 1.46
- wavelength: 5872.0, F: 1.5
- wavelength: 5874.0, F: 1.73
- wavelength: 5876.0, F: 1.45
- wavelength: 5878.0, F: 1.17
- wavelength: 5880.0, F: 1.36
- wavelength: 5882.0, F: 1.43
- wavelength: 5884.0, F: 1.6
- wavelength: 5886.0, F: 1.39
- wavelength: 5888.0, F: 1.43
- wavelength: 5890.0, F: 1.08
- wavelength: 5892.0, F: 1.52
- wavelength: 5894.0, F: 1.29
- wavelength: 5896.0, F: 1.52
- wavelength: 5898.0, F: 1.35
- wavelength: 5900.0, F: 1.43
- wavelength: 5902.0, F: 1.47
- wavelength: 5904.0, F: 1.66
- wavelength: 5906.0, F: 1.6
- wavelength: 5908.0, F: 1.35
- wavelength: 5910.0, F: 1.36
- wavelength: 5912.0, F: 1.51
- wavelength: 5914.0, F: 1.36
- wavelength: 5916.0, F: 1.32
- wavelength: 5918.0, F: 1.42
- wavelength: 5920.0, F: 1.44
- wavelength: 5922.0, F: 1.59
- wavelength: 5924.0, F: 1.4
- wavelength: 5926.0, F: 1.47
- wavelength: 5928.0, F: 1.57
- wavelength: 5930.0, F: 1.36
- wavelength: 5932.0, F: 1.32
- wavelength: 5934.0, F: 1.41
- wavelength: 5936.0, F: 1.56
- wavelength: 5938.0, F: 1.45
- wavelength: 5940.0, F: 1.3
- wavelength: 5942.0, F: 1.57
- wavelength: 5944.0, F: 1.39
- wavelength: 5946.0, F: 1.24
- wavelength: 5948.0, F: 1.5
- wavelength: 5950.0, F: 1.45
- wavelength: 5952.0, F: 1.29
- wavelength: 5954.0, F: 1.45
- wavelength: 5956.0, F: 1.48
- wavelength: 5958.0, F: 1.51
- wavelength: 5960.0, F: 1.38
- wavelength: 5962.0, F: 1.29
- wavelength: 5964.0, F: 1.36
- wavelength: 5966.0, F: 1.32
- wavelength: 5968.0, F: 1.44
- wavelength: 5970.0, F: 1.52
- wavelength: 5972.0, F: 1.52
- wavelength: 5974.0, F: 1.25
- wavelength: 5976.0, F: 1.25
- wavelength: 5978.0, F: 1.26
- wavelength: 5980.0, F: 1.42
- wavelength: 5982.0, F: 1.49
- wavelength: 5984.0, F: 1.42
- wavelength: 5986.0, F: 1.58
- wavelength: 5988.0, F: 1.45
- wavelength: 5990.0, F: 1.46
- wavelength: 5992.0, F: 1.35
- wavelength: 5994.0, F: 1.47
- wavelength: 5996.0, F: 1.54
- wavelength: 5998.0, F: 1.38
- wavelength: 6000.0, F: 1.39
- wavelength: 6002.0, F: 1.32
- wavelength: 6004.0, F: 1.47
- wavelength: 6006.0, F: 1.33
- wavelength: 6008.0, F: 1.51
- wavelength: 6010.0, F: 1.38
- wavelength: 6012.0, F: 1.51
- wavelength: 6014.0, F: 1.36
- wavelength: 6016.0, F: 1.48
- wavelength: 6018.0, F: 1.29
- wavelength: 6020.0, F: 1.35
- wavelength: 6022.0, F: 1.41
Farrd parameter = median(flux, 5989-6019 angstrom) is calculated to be 1.39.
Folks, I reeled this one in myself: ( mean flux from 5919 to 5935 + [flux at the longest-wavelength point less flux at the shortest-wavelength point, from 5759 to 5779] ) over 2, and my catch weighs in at 0.64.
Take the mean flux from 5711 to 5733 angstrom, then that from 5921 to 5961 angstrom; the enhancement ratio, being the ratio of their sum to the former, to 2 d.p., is 2.21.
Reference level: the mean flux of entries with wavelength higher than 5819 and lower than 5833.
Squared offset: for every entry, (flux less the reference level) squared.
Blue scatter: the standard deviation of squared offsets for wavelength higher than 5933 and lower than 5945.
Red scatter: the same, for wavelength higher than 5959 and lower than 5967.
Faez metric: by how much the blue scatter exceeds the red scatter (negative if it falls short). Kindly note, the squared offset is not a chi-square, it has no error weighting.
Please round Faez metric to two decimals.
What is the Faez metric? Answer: 0.00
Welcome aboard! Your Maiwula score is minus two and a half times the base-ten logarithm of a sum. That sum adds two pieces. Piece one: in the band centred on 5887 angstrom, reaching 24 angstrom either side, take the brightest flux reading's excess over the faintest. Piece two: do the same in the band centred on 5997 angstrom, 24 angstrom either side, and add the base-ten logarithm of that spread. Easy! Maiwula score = 1.9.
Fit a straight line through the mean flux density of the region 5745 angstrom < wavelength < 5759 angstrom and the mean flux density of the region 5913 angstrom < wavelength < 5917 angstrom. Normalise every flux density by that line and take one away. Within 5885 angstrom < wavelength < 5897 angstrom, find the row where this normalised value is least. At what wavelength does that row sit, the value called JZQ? 5890.0 angstrom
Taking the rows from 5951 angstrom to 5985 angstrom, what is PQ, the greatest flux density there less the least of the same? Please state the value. 0.27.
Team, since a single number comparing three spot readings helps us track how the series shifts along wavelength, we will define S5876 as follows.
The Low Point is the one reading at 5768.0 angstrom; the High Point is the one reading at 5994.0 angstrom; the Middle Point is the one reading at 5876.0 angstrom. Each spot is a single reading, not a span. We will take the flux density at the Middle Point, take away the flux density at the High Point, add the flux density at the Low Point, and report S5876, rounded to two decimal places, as 1.59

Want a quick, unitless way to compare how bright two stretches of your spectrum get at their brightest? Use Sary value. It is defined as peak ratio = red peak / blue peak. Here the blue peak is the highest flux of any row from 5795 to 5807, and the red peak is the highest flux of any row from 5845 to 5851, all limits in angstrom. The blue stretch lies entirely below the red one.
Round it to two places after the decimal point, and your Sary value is 0.84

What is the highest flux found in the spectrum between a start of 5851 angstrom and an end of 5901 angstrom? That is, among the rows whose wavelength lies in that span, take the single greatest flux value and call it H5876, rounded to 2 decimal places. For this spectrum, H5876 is 1.84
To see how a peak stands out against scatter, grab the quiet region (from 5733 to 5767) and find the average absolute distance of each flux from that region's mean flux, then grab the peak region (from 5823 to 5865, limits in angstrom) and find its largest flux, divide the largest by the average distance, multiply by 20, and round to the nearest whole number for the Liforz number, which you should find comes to 431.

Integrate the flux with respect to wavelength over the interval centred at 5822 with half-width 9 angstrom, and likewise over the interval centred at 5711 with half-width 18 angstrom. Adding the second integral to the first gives 78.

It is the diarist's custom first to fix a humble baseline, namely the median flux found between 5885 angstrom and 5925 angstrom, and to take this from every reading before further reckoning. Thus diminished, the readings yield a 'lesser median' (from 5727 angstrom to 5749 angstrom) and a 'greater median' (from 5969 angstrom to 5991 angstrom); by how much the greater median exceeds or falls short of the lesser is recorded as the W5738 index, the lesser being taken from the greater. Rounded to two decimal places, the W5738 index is -0.12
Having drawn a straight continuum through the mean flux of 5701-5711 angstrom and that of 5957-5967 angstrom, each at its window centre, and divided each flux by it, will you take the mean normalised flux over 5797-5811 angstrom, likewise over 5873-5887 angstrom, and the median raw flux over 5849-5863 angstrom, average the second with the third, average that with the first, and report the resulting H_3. 1.12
